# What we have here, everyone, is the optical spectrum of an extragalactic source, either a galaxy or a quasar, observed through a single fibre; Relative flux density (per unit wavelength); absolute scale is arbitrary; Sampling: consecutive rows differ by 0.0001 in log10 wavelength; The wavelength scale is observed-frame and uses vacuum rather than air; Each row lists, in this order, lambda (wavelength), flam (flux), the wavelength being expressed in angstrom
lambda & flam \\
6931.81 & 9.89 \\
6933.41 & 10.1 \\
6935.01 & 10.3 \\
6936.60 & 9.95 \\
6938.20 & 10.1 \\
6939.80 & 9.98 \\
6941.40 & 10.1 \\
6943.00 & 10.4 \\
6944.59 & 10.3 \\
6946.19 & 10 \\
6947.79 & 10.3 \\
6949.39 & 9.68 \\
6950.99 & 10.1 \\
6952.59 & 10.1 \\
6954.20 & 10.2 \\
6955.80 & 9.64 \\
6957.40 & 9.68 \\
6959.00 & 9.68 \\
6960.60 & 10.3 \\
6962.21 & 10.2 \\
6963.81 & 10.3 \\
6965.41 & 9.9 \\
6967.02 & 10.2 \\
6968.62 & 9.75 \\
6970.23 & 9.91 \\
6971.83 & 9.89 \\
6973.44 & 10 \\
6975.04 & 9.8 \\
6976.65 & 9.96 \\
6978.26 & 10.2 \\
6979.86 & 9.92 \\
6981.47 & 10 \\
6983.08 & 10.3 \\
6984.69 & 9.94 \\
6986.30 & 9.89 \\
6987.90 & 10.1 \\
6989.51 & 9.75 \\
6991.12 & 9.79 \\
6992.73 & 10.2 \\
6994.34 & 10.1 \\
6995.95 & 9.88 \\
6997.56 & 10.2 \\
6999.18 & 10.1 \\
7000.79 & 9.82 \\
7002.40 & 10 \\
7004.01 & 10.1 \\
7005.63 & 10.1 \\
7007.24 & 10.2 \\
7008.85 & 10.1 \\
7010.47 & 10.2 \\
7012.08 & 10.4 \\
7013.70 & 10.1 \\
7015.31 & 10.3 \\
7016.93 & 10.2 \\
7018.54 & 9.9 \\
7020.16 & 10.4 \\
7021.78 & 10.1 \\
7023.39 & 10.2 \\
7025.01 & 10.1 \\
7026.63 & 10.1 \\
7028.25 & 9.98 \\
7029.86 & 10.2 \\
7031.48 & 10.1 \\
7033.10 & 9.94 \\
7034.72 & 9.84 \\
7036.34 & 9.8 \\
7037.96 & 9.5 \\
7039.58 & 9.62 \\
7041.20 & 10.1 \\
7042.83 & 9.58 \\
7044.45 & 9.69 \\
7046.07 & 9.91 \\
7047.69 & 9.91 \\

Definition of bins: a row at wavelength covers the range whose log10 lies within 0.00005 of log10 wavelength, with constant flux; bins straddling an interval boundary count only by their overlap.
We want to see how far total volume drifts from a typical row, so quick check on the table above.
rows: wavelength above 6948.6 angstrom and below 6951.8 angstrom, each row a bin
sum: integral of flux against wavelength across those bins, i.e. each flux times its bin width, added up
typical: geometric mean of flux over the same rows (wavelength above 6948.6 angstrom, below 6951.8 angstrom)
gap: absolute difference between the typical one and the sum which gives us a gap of 21.8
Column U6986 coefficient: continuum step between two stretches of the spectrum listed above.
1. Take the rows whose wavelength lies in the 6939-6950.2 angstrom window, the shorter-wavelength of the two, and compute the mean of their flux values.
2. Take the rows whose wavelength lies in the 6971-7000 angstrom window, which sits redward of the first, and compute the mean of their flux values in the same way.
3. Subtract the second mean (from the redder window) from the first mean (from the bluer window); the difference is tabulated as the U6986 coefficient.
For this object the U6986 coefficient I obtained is 0.11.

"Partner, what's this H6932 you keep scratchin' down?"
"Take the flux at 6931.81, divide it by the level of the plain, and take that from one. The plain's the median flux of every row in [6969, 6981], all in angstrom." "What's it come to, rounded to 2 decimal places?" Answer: 0.00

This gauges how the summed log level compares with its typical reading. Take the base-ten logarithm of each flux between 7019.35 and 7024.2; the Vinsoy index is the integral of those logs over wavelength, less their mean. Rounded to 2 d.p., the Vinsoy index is 3.89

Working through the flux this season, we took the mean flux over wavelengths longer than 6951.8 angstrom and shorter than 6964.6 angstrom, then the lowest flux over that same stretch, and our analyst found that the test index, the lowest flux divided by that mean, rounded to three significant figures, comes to 0.963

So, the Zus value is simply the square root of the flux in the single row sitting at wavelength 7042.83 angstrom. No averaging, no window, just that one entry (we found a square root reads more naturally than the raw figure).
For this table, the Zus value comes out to 3.10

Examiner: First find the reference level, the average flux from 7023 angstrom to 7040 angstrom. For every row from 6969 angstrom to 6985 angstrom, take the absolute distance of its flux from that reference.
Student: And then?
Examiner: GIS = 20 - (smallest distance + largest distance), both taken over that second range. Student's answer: 19.6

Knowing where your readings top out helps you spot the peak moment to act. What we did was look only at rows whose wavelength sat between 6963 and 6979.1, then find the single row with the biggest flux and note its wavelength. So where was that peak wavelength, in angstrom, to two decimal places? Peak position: 6963.81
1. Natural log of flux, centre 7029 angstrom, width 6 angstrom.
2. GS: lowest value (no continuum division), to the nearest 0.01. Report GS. 2.30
